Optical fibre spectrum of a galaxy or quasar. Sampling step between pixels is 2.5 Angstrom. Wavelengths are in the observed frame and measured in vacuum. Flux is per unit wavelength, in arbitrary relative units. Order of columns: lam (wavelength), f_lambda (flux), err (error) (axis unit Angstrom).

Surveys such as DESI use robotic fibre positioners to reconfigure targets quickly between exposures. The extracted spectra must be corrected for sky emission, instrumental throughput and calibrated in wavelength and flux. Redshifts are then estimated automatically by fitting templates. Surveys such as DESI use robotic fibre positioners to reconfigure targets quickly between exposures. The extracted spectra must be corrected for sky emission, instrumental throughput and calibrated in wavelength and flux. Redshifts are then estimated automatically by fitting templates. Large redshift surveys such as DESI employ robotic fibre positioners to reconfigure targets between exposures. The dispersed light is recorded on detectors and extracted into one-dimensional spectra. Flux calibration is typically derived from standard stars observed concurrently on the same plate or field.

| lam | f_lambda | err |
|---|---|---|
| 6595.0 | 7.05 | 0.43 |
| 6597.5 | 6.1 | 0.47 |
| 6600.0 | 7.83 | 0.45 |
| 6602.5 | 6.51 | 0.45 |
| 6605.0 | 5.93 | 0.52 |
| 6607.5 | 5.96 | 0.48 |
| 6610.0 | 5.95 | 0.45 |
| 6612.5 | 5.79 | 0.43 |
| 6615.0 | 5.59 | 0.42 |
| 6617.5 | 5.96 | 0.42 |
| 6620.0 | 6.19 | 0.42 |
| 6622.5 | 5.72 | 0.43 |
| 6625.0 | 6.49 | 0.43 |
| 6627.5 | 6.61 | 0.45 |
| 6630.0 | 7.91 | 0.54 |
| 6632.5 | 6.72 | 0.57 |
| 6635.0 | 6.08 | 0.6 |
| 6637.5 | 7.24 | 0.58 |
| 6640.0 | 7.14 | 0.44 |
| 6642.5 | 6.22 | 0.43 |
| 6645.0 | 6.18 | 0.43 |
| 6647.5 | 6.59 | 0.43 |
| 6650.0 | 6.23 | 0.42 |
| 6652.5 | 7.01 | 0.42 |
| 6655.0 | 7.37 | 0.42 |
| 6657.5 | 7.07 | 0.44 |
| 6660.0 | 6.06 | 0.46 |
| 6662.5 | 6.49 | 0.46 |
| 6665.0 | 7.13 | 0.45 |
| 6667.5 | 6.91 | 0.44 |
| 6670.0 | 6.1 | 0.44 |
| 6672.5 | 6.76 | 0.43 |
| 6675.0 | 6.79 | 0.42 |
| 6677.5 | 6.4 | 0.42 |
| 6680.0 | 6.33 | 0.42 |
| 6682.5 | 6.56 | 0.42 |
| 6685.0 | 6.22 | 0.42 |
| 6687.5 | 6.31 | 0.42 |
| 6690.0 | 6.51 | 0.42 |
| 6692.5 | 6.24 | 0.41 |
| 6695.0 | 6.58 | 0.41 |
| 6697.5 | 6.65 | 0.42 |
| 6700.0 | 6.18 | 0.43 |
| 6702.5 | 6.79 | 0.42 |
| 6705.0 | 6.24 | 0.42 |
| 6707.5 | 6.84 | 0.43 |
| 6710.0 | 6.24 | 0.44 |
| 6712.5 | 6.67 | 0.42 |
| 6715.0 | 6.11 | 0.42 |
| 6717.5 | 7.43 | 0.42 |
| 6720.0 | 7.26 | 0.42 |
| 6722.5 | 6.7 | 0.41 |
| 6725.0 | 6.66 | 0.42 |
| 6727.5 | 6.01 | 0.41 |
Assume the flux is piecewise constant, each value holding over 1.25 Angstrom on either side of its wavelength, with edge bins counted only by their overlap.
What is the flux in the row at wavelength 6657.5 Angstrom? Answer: 7.07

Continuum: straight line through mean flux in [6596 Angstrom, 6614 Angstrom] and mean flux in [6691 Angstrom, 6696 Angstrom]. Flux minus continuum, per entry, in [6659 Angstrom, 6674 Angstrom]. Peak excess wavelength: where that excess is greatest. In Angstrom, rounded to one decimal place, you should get 6665.0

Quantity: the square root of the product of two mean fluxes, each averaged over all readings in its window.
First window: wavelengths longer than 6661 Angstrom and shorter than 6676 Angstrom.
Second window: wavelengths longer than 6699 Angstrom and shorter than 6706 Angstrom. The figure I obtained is 6.55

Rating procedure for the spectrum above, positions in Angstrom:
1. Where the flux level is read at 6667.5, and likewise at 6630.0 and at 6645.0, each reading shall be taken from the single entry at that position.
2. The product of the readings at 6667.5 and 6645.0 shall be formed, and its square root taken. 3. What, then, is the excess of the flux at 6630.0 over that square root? 1.4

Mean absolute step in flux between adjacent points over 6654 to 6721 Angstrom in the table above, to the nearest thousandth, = 0.439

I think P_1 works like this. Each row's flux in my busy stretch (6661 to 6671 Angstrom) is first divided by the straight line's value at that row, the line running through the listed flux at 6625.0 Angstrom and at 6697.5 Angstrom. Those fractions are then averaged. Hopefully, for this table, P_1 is 1.01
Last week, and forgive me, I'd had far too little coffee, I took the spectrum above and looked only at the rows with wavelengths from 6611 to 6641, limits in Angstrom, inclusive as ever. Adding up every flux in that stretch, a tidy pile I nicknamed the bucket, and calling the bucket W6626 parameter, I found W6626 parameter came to 77.4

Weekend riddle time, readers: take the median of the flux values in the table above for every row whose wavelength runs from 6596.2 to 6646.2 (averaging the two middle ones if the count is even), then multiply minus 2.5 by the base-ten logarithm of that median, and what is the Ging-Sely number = -1.98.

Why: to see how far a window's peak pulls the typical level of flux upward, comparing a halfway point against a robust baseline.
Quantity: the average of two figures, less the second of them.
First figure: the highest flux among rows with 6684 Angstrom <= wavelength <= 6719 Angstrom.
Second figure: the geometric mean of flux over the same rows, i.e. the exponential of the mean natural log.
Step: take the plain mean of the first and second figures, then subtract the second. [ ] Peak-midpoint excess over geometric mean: 0.47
